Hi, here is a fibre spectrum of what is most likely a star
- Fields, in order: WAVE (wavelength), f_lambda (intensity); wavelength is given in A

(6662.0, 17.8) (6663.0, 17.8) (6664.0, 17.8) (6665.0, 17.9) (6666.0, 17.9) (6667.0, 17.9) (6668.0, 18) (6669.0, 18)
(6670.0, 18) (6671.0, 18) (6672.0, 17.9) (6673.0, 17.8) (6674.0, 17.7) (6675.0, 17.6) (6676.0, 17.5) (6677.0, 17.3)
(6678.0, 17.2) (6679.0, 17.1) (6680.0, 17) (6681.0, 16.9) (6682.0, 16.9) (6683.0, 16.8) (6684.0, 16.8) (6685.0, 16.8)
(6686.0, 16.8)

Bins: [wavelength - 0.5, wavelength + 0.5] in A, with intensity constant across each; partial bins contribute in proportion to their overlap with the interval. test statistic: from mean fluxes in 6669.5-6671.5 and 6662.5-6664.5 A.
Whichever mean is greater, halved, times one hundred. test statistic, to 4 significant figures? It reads 900.0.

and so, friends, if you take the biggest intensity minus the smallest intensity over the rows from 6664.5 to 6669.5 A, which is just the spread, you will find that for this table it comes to 0.10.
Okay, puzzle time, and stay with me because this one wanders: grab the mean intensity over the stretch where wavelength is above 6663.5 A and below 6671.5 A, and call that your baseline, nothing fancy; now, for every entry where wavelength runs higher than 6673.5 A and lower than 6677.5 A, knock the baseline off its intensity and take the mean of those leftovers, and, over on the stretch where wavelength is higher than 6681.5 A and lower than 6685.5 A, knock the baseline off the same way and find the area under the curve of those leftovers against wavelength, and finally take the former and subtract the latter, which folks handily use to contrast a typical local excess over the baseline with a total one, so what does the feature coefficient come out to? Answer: 4.0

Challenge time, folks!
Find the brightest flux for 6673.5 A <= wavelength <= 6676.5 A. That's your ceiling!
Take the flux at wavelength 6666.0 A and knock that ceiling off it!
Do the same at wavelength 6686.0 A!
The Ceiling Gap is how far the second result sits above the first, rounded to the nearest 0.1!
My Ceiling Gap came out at -1.1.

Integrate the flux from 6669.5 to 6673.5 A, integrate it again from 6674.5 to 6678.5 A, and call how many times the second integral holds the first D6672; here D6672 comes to 0.97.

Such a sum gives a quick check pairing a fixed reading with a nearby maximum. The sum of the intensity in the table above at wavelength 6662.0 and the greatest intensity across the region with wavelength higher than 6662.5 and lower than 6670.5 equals 35.8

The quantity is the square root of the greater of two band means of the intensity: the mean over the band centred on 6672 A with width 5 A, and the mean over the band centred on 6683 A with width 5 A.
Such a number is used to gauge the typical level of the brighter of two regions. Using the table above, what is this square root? 4.23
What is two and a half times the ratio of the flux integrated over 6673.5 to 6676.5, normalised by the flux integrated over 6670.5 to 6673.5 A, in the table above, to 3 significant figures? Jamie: 2.46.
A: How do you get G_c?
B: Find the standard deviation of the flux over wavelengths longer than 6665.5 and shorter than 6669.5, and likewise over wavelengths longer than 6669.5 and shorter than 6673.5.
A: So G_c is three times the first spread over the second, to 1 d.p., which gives 1.8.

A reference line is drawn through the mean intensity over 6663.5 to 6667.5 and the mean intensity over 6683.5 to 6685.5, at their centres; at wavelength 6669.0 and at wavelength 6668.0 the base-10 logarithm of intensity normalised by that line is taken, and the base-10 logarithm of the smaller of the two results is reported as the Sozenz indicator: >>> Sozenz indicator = -2.19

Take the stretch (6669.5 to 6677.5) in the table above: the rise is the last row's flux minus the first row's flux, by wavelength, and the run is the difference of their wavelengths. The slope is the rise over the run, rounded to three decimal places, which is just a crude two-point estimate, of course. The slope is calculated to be -0.100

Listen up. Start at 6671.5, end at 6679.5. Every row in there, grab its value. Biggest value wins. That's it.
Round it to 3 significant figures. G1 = 17.9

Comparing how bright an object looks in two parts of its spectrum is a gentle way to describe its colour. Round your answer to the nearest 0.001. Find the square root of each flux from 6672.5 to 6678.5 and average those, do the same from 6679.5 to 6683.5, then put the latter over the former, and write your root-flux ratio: 0.982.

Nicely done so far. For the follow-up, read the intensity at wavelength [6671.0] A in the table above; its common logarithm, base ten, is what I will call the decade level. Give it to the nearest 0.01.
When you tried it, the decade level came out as 1.26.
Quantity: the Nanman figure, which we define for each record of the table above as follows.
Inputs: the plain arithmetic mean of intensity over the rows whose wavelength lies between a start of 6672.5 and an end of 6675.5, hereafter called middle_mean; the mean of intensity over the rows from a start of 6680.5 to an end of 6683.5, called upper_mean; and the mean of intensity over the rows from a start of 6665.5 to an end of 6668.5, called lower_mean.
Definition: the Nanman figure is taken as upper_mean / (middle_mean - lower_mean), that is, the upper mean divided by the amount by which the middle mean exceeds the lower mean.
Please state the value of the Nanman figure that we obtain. -72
